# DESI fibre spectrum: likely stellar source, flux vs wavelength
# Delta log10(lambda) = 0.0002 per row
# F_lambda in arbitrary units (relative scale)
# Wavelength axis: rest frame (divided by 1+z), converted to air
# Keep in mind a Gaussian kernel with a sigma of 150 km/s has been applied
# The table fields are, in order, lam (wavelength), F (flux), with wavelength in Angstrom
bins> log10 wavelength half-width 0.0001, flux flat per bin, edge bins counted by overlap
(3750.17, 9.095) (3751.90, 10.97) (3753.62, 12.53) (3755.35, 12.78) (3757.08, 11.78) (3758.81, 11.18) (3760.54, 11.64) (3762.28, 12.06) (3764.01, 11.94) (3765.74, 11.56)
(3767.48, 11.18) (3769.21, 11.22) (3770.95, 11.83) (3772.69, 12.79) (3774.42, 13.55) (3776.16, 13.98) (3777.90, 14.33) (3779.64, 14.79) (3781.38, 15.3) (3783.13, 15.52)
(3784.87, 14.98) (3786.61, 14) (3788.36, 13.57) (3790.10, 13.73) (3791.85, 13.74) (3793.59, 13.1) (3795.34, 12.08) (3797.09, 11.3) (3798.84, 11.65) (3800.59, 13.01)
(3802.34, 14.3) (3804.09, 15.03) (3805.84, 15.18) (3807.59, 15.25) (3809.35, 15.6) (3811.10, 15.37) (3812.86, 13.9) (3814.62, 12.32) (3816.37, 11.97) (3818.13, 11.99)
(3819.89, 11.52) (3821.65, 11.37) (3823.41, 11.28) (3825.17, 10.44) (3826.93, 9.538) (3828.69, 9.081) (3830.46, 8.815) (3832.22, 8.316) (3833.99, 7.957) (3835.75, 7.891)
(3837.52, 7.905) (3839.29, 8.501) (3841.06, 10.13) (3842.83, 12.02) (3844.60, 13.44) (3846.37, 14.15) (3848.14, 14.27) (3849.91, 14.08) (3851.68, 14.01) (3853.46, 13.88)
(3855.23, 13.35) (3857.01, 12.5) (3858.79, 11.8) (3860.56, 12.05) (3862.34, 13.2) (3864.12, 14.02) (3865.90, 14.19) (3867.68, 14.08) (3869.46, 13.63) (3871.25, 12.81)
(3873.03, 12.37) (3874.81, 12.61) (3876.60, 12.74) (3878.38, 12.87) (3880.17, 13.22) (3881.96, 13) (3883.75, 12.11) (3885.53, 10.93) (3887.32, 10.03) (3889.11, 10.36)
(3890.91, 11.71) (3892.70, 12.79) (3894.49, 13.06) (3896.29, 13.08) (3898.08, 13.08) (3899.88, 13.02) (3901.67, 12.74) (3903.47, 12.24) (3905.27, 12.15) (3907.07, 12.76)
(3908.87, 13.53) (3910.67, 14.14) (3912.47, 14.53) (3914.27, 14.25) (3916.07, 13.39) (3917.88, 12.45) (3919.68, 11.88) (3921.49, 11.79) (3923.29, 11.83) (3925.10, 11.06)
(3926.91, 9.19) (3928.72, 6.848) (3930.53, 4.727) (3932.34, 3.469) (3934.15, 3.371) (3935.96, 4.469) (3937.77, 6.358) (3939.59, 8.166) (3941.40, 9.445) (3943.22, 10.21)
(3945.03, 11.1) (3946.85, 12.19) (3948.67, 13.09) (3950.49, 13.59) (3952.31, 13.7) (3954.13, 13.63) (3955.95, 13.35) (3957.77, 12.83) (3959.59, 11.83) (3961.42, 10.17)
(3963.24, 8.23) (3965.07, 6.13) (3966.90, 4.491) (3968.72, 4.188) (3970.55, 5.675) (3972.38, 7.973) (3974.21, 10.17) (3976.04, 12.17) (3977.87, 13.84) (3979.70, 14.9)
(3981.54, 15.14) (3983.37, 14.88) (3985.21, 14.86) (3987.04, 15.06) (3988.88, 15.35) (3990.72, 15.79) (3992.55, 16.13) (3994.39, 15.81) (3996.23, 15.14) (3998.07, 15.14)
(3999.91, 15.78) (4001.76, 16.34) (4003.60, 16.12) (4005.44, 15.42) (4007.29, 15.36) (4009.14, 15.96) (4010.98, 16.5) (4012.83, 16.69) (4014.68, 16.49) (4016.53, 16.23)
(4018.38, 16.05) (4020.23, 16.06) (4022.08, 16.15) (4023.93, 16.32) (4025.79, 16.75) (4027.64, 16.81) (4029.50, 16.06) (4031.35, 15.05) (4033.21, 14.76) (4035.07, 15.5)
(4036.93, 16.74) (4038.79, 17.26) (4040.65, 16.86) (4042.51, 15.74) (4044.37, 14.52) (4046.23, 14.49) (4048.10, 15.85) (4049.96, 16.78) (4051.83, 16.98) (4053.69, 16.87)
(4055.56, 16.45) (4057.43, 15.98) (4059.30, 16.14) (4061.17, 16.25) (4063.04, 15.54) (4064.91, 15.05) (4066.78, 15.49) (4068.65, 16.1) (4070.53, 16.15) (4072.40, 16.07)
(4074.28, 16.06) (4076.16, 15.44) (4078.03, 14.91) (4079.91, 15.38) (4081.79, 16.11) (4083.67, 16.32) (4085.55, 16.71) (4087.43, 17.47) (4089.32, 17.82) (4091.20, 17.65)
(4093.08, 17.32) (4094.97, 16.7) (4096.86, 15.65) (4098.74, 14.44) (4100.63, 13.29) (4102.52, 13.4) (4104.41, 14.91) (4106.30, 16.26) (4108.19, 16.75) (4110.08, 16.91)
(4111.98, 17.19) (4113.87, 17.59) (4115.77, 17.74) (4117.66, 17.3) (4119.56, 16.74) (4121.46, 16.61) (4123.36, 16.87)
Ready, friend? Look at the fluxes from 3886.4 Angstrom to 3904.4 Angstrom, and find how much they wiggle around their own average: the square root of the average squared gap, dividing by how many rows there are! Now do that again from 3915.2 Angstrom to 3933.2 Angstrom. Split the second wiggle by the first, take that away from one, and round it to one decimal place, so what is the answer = -2.0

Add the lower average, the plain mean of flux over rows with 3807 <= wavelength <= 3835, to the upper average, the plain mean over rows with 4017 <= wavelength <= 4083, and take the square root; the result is 5.2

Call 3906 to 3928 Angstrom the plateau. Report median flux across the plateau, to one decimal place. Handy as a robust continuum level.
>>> 12.6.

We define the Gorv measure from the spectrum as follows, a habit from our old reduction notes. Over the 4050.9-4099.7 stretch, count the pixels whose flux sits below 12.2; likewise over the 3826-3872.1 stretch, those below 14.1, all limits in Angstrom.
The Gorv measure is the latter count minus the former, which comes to 23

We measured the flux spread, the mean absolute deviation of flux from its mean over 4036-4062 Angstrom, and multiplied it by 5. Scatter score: 3.2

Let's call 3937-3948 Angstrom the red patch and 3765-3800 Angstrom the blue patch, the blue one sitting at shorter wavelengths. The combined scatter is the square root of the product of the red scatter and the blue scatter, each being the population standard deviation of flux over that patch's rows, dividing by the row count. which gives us 1.6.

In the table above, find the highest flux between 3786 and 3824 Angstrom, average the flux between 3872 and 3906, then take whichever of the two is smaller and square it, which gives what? 152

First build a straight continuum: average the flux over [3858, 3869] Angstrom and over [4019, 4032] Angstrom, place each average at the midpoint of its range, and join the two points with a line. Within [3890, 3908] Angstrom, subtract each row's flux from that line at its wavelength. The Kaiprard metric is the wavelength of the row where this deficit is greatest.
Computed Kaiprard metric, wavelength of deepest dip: 3890.91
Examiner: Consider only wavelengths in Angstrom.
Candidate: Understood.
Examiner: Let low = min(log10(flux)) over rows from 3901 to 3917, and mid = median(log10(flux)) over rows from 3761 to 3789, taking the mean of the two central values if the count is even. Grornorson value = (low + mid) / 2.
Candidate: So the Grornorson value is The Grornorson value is 1.11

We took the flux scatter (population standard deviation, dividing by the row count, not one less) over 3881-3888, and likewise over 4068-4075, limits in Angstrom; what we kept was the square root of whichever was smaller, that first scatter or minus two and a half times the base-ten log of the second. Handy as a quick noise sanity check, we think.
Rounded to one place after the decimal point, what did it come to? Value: 1.1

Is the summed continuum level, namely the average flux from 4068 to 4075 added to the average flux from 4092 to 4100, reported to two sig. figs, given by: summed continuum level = 32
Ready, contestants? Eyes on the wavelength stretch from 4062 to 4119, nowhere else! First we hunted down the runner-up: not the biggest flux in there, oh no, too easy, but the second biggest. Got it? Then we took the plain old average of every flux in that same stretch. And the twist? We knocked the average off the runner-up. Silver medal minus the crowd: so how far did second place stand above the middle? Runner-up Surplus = 1.6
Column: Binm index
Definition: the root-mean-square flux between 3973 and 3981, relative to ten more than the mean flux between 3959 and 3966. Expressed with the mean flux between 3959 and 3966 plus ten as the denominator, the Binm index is 0.68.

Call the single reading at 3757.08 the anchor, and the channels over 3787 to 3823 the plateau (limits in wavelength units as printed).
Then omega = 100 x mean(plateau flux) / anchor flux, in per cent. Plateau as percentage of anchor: 113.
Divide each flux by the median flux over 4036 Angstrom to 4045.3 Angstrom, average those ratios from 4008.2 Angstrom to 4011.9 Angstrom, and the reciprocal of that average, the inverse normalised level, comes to 1.03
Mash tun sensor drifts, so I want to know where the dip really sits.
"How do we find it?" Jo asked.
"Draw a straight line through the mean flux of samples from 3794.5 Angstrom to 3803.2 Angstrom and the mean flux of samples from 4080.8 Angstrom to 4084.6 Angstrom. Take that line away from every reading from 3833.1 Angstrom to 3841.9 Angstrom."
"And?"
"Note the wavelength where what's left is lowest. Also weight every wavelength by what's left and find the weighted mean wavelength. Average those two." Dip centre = 3837.3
